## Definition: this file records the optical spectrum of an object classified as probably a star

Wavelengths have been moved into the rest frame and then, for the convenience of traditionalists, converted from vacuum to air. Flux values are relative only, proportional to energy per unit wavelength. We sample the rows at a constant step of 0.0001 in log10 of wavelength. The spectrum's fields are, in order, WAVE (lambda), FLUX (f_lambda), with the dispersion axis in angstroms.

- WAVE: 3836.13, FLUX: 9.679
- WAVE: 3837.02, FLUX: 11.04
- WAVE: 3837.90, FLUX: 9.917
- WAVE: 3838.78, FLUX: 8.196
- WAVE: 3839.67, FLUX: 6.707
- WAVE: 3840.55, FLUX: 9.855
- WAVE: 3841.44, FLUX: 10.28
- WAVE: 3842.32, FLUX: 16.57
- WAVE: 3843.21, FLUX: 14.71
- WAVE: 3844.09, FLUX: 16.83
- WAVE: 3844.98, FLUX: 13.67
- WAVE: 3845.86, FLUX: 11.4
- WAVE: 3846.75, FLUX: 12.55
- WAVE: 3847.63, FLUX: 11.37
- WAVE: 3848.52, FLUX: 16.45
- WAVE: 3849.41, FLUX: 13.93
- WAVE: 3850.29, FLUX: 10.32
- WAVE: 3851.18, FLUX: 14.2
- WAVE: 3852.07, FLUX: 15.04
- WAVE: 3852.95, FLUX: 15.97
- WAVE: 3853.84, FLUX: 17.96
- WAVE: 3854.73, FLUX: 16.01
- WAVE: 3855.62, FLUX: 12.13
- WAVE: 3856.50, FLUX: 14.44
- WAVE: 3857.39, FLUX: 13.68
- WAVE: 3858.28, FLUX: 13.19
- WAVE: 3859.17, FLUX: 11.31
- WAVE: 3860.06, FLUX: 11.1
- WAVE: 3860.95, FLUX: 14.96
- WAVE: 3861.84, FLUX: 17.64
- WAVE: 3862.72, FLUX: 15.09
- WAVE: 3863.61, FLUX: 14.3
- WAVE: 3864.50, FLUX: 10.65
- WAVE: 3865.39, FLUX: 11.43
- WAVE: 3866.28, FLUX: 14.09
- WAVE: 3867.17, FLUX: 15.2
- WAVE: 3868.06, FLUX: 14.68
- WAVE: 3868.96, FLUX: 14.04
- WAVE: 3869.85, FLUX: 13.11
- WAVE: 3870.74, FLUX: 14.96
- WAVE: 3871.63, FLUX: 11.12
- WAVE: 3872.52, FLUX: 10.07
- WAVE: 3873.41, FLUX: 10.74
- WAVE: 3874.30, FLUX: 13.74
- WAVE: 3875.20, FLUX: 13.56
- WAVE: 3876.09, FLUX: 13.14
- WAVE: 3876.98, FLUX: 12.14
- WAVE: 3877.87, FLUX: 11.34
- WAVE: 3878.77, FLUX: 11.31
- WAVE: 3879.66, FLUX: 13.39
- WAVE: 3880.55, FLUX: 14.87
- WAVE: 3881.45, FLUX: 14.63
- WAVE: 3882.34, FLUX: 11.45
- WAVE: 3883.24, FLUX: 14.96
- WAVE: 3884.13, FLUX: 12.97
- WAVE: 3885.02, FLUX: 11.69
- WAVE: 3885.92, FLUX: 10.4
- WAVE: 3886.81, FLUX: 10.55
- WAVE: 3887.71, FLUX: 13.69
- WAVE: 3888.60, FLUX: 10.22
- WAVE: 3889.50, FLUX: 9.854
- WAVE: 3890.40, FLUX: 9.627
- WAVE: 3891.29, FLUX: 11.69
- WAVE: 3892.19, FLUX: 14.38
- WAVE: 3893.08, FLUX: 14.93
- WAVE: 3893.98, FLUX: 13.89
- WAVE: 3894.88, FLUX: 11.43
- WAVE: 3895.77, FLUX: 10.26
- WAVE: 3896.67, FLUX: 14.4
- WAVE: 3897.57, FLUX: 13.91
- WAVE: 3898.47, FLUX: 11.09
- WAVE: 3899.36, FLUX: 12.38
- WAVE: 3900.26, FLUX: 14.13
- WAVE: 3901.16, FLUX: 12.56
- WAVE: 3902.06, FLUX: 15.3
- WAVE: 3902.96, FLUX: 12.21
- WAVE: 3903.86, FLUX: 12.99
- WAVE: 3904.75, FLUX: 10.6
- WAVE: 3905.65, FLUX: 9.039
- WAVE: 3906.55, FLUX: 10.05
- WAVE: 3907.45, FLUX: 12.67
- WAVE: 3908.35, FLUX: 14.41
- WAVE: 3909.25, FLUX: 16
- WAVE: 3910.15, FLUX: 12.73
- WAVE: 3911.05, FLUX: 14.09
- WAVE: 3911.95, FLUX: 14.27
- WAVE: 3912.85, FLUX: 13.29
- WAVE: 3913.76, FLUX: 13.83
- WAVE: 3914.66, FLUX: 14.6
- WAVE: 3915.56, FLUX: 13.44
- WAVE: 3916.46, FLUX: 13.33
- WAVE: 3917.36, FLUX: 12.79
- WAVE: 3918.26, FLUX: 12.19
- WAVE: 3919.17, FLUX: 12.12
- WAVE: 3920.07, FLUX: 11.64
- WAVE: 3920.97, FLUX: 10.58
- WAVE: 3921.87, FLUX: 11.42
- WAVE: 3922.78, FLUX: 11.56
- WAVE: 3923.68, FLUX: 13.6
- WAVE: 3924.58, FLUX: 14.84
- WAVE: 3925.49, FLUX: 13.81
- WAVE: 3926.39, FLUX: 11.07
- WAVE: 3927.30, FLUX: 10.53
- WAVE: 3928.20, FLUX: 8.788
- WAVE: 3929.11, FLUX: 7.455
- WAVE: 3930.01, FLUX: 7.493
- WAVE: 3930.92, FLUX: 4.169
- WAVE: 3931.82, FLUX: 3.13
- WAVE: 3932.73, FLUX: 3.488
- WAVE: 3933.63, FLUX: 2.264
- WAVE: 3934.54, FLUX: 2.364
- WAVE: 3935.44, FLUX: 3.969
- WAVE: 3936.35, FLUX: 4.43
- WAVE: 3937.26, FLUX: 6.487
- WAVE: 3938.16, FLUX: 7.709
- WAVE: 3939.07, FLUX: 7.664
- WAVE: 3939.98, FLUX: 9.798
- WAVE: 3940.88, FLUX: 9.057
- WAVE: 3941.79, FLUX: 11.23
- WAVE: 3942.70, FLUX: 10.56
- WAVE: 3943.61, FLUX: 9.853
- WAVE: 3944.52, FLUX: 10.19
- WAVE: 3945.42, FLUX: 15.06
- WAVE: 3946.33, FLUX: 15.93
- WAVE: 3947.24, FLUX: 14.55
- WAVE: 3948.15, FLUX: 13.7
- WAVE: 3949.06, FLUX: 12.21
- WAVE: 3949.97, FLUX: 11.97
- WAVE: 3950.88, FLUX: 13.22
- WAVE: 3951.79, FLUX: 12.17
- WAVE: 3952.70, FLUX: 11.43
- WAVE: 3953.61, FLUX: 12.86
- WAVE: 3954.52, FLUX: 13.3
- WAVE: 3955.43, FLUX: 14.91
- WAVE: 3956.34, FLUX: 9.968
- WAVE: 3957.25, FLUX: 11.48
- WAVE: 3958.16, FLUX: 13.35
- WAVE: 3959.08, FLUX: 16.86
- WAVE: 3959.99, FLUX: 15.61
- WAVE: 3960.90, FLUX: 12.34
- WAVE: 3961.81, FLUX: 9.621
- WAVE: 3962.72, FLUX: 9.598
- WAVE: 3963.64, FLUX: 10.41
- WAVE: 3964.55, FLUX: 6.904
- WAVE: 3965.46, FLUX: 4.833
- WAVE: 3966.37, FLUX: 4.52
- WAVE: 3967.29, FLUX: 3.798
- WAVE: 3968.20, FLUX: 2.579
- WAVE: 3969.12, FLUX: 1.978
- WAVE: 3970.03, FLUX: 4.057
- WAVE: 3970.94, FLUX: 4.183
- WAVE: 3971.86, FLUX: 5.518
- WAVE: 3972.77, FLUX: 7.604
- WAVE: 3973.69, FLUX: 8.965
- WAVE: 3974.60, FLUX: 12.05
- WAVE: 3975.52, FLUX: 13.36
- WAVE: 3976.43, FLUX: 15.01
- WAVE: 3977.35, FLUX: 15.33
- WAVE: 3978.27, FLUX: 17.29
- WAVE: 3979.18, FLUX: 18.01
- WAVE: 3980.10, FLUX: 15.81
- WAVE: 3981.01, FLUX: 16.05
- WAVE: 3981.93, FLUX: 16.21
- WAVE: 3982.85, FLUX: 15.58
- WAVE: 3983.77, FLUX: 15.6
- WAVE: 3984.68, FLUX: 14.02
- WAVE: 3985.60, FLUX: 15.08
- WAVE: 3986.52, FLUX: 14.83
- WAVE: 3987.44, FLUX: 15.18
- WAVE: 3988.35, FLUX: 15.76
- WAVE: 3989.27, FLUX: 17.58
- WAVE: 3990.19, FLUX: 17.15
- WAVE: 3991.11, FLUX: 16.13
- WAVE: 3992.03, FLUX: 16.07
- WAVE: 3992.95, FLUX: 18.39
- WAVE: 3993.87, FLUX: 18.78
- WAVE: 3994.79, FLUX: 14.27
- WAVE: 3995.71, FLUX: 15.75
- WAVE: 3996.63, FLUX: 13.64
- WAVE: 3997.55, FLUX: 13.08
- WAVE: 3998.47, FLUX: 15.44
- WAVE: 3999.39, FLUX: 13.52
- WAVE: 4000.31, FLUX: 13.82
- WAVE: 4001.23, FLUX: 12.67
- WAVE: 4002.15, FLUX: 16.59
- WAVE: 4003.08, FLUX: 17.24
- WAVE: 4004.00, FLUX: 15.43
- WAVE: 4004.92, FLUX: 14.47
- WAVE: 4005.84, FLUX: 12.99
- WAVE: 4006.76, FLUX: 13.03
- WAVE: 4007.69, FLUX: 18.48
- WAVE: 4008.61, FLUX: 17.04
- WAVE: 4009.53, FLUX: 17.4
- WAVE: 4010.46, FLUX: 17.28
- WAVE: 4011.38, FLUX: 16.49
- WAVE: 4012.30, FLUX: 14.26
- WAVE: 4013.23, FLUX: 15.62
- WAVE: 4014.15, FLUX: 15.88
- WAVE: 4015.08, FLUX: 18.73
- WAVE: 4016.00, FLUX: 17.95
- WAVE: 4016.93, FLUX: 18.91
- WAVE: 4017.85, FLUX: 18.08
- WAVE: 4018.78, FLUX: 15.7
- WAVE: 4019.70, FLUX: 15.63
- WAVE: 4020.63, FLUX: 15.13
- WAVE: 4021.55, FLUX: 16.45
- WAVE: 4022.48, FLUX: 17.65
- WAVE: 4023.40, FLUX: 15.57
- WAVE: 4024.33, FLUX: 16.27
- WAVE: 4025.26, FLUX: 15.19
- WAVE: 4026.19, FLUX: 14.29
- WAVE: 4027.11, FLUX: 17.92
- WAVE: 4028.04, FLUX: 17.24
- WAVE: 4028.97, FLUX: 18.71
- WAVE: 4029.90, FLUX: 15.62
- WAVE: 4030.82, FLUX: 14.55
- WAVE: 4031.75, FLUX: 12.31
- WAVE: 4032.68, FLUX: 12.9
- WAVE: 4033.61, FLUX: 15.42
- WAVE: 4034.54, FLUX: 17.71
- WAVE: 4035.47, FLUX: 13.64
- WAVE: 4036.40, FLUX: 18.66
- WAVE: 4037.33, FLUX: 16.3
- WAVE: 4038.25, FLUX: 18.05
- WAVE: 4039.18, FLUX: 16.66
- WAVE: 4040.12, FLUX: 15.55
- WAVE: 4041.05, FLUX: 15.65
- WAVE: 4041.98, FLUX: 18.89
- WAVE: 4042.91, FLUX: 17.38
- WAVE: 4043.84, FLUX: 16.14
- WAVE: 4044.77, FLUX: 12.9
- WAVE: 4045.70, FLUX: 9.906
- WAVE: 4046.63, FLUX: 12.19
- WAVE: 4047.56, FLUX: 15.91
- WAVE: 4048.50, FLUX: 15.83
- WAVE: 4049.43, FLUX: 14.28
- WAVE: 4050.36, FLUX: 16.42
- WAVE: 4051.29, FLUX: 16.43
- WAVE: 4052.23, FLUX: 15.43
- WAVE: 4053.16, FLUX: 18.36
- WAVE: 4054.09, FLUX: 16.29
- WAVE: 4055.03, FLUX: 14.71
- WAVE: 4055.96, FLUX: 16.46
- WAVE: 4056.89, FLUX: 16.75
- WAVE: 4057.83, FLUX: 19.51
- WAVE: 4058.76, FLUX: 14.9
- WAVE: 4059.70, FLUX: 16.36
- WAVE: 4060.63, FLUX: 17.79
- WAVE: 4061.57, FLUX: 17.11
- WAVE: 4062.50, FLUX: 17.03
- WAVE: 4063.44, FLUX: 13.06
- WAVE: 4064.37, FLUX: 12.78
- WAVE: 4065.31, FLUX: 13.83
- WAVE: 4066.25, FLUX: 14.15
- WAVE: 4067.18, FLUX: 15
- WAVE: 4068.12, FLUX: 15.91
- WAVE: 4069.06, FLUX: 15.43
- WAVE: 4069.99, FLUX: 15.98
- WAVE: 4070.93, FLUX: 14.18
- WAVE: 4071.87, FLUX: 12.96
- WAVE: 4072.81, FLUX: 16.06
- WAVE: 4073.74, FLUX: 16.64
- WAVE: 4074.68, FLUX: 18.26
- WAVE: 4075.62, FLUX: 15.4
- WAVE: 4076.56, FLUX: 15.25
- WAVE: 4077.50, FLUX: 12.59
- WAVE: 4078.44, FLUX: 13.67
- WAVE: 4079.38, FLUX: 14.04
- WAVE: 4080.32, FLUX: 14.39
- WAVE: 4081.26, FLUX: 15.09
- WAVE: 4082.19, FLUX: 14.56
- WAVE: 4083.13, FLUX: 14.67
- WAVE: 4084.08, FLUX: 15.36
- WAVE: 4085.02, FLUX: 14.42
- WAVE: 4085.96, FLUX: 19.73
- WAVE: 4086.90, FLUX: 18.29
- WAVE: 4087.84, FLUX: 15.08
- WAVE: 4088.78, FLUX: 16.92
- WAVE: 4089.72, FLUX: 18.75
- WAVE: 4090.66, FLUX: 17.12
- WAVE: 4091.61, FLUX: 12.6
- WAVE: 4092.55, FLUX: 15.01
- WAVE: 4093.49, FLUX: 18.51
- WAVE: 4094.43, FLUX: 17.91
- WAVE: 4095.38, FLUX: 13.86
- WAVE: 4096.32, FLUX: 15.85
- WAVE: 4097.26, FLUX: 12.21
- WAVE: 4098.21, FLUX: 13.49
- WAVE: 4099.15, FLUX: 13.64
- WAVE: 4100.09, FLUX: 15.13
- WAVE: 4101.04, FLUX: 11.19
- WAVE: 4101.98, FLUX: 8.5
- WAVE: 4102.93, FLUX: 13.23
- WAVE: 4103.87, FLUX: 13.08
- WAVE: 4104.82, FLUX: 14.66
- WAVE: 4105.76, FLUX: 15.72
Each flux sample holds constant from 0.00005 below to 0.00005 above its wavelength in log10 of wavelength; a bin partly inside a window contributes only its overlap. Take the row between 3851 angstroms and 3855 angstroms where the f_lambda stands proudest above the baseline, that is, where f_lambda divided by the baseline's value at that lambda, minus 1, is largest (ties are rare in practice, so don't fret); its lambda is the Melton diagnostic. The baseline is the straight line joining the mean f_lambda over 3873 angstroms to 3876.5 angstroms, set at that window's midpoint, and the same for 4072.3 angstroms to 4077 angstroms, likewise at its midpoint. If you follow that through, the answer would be 3853.84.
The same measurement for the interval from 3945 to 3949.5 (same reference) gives 3946.33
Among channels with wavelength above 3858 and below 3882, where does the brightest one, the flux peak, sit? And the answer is 3861.84 angstroms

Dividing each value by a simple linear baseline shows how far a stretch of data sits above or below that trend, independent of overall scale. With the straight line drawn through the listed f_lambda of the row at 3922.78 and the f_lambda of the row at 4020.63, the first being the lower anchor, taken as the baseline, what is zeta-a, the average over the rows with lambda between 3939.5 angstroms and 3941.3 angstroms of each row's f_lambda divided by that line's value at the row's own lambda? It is 0.77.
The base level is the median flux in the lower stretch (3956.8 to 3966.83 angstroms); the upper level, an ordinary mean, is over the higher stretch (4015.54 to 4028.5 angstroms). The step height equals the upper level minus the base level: 6.2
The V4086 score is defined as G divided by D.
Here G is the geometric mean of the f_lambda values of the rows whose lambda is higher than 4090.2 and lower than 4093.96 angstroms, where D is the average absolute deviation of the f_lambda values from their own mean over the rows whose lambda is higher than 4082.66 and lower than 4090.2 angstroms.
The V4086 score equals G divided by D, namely 8.8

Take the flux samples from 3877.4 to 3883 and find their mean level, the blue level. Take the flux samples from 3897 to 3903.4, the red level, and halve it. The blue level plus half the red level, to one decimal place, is 19.4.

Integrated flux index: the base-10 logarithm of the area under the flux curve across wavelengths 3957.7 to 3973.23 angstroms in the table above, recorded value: 2.09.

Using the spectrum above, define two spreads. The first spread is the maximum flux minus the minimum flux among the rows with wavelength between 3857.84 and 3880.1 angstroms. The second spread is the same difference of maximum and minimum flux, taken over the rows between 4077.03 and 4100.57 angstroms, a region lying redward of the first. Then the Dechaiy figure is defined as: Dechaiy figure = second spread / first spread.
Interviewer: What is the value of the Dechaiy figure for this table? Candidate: 1.0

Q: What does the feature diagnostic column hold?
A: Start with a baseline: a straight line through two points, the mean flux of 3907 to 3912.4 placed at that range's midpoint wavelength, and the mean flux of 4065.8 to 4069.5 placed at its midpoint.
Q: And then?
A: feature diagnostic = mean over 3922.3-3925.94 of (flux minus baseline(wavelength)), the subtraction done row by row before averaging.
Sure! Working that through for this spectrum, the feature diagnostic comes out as -1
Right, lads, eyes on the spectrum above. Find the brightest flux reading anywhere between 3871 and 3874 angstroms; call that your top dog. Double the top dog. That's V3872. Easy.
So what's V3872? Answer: 22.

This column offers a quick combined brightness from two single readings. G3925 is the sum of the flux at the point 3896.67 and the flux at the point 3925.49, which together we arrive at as 28.2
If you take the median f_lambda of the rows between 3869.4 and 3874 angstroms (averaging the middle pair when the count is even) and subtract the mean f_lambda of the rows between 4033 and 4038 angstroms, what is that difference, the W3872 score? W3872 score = -5.2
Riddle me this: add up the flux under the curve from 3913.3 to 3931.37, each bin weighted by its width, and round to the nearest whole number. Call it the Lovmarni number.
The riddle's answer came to 207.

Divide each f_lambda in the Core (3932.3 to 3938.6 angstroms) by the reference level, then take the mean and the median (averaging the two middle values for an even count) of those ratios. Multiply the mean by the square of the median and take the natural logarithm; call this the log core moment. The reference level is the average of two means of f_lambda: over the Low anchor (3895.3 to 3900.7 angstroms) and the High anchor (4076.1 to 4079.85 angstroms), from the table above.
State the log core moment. -3.5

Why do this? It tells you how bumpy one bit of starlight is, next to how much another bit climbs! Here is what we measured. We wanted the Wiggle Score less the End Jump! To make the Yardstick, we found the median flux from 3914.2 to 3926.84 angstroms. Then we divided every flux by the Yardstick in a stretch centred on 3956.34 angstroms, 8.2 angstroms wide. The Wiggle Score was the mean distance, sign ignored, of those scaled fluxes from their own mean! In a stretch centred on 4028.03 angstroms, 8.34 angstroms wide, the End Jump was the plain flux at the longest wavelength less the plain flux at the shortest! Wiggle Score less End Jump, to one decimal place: 4.1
